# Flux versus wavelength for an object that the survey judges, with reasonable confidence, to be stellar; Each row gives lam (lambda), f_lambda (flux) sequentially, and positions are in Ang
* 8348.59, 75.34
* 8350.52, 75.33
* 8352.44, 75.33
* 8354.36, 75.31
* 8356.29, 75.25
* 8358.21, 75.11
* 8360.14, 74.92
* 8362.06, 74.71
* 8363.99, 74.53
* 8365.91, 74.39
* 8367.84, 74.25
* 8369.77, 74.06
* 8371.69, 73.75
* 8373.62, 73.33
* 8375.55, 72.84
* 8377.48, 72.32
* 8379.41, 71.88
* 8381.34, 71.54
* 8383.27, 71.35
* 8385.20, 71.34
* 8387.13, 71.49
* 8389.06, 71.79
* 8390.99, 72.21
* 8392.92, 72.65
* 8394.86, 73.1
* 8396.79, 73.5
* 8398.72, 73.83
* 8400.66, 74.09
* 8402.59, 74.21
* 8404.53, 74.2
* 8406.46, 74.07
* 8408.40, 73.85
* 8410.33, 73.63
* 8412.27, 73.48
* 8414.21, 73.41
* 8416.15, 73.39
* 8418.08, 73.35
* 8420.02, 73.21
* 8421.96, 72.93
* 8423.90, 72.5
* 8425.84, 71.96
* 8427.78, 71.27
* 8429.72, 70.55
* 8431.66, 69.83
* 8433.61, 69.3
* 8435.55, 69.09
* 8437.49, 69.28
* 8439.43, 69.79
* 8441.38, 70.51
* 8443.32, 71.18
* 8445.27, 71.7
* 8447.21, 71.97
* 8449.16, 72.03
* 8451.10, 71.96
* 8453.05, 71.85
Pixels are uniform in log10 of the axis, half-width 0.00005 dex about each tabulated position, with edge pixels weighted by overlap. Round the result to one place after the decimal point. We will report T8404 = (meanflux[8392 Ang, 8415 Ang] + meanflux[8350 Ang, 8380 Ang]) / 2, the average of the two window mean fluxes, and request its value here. 73.9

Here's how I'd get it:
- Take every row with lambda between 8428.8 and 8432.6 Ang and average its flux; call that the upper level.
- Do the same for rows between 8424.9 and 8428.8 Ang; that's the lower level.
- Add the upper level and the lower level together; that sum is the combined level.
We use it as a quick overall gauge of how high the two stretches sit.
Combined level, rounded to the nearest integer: 142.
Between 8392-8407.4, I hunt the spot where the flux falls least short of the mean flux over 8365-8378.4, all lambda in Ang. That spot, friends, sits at 8402.59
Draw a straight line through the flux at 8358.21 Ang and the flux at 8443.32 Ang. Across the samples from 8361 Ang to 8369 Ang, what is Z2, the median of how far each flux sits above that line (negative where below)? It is -0.3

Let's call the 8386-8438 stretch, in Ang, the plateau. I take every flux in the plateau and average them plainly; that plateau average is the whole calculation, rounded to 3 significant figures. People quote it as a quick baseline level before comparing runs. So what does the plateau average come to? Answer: 72.5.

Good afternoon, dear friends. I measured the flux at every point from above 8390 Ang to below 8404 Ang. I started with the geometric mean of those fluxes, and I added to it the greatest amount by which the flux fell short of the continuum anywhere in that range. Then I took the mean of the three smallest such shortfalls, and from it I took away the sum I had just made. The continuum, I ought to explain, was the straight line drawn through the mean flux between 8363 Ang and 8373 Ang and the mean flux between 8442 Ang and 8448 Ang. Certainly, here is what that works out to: -75.5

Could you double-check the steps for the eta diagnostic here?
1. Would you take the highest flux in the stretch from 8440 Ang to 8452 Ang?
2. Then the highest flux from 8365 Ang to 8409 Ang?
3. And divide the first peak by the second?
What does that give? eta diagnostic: 0.968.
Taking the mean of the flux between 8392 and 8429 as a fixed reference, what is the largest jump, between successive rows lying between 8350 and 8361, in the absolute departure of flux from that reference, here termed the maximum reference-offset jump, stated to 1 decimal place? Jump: 0.2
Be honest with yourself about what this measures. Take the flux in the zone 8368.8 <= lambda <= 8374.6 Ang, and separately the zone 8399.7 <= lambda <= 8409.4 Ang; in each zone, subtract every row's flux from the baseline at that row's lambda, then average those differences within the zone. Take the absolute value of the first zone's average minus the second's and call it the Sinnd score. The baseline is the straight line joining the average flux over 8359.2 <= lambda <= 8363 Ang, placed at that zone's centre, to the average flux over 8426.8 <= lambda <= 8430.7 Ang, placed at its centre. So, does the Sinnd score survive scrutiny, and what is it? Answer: 2.3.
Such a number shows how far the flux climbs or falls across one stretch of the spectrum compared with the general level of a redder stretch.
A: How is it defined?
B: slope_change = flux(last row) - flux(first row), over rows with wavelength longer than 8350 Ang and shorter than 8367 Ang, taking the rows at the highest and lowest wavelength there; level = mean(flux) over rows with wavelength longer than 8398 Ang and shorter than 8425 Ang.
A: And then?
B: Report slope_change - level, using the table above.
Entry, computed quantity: -74.5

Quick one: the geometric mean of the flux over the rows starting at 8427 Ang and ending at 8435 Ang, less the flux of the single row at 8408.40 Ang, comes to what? -3.6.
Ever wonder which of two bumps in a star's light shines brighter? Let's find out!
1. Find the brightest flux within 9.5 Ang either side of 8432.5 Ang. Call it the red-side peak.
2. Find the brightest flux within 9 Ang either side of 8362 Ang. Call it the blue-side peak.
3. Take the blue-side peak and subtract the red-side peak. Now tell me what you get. 2.8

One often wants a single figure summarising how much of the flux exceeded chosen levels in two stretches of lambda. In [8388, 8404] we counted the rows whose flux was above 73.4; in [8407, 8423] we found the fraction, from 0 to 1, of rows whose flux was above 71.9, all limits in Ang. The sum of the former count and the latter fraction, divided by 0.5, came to 10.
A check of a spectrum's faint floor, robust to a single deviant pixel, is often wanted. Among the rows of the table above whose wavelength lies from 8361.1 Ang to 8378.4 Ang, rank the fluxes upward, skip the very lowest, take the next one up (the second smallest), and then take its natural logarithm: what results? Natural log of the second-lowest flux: 4.29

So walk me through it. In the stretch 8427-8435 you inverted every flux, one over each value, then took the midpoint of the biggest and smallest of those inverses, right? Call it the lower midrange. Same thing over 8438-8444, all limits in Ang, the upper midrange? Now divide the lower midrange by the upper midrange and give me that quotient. 1.00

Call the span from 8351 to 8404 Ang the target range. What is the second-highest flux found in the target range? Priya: 75.31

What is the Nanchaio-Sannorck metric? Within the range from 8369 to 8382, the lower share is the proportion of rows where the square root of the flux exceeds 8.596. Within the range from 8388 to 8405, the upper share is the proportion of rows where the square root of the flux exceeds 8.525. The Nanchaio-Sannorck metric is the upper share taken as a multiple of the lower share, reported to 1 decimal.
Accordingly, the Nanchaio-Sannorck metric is 4.7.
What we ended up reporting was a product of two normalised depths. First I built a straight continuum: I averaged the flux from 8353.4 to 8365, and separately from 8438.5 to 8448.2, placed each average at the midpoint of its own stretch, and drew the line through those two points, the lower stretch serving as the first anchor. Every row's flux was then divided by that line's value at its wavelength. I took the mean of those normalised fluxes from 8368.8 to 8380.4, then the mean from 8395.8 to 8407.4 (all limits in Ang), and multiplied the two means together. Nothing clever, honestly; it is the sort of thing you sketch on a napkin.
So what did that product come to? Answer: 1.00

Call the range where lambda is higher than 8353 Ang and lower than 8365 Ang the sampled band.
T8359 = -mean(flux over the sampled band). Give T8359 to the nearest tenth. -75.0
